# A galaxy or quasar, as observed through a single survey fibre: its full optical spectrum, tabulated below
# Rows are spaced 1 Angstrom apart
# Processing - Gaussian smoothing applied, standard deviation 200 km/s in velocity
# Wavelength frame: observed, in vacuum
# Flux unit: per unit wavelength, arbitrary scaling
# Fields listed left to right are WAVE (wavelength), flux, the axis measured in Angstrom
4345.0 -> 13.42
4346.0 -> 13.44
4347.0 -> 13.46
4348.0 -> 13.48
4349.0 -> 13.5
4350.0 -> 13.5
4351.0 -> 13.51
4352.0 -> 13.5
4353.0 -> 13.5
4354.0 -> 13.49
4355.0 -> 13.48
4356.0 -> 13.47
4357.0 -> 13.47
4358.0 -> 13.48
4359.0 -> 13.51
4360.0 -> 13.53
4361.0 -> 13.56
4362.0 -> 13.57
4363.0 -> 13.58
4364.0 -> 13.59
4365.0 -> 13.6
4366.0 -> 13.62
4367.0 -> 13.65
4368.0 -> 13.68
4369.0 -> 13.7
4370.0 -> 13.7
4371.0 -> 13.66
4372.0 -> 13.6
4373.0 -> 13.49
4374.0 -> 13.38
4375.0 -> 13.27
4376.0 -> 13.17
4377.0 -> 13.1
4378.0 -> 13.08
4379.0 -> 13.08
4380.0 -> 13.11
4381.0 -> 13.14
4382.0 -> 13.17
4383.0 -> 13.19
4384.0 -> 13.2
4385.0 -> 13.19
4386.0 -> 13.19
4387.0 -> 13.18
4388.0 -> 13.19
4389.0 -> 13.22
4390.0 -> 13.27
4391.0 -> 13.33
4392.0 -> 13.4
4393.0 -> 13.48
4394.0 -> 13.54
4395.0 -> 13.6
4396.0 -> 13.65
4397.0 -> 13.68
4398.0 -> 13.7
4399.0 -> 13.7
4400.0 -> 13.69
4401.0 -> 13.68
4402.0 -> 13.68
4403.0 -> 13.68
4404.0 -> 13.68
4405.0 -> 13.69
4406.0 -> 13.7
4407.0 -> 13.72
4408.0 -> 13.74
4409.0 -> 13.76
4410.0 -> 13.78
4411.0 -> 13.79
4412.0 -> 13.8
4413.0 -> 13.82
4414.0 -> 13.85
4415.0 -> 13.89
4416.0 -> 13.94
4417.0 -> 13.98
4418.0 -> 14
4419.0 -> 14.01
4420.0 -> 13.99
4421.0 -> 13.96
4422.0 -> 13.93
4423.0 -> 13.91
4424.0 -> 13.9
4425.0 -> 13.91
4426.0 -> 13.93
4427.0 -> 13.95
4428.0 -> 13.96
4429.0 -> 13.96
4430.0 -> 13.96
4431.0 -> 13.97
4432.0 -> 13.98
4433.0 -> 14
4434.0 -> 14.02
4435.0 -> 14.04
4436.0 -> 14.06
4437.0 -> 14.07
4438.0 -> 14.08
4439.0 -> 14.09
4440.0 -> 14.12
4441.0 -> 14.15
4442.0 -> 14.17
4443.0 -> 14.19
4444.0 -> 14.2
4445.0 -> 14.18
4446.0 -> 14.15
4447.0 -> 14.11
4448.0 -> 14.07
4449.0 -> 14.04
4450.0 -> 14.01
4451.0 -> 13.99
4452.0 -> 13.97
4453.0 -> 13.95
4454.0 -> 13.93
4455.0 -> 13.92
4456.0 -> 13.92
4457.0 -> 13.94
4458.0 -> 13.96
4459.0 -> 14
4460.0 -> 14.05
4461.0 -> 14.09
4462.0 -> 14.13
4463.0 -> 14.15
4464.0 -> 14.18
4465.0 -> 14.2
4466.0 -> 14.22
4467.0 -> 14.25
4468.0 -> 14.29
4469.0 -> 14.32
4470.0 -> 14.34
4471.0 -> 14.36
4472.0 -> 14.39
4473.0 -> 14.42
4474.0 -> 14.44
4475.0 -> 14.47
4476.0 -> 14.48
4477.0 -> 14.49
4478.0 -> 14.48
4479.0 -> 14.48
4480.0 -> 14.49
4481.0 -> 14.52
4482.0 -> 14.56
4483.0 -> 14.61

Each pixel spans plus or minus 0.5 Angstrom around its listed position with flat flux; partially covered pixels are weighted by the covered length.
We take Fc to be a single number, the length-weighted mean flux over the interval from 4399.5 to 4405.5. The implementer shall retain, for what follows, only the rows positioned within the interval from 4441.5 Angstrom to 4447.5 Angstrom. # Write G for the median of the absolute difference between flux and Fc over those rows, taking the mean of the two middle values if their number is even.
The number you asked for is 0.5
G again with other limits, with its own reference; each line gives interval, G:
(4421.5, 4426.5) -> 0.2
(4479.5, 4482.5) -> 0.8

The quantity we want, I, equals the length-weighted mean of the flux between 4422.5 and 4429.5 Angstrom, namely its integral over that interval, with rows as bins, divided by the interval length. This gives 13.9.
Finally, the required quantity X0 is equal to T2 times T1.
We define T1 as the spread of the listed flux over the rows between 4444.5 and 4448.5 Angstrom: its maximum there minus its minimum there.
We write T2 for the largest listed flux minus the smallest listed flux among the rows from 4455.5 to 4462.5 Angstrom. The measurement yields 0.023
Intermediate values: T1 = 0.11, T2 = 0.21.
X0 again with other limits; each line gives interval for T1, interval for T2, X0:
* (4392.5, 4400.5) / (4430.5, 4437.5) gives 0.022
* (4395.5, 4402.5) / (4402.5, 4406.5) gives 0.001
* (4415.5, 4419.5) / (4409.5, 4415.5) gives 0.008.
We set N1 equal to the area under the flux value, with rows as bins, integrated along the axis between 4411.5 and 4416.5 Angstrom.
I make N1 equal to 69.3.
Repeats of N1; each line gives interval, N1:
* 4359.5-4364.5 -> 67.8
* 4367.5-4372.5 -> 68.3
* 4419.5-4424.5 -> 69.7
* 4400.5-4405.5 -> 68.4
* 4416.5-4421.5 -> 69.9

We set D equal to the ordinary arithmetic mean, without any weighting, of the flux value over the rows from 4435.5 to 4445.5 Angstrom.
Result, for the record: 14.13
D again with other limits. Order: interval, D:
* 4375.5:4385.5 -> 13.14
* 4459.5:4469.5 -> 14.19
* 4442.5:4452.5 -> 14.09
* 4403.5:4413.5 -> 13.75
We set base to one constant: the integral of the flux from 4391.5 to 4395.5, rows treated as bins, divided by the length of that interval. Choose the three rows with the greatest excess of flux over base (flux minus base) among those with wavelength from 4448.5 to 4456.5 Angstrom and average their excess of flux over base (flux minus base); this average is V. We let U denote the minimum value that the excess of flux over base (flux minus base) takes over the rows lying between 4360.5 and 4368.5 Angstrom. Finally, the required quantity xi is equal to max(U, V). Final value 0.51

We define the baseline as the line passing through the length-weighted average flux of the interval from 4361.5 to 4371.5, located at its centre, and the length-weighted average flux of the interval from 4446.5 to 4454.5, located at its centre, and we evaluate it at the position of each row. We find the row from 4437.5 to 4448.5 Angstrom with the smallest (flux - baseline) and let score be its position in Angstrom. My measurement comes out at 4448.0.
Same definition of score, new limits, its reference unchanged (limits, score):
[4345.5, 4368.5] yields 4357.0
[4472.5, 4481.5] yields 4473.0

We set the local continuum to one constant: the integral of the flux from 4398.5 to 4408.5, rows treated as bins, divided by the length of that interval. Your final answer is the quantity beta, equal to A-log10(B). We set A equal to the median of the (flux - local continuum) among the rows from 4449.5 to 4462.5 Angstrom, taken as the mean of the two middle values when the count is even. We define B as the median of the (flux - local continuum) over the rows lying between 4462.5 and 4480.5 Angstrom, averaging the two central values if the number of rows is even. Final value 0.44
